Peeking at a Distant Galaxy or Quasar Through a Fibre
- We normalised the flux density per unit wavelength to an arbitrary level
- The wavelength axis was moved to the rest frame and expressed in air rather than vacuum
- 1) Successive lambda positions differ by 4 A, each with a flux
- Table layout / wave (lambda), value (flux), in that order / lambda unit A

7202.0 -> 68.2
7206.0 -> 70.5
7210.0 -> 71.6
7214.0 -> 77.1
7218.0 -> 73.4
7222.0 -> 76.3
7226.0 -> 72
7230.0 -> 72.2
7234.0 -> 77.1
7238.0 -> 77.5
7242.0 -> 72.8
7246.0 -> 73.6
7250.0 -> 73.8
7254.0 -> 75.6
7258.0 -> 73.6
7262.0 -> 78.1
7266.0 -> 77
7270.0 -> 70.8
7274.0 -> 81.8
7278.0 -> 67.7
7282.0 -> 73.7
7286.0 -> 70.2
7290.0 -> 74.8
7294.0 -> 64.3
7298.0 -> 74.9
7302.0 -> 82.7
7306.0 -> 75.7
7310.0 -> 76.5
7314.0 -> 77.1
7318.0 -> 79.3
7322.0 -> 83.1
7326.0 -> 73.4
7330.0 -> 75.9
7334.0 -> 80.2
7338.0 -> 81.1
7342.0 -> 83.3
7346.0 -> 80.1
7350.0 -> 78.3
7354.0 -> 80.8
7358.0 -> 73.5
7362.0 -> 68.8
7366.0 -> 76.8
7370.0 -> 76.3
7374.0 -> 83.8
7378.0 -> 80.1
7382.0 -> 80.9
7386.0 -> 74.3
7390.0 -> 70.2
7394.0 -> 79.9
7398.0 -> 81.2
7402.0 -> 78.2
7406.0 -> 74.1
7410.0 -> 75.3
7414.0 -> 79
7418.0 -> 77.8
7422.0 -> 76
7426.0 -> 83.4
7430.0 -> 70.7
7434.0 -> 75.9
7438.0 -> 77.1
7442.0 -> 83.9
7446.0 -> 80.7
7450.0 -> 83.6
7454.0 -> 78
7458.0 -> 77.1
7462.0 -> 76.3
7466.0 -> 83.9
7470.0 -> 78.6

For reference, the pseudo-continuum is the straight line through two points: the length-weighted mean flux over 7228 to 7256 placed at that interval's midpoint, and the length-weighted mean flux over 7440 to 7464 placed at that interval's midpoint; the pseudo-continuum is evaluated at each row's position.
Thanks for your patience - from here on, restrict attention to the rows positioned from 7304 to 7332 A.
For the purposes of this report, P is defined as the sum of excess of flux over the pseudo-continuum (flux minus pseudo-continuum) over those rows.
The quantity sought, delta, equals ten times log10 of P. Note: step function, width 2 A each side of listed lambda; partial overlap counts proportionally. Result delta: 7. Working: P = 5.0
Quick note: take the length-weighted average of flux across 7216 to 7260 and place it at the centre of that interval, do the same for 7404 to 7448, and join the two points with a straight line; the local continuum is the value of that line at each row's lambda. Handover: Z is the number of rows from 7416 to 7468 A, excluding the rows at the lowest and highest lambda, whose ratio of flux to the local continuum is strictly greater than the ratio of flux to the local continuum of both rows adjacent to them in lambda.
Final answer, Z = 3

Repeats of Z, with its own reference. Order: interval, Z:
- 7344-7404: 5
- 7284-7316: 2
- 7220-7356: 9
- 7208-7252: 3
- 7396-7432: 2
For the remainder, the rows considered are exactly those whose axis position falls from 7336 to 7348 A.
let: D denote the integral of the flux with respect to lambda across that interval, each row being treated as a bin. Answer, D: 978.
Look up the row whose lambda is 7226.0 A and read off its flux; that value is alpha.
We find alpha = 72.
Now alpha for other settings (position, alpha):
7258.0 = 73.6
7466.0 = 83.9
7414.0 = 79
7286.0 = 70.2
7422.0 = 76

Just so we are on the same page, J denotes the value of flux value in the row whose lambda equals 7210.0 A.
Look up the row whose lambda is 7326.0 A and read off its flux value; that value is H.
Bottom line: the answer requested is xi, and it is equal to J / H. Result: 0.98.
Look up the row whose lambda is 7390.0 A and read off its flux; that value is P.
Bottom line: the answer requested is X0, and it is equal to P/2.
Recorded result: 35.1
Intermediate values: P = 70.2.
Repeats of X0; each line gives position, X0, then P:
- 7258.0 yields 36.8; 73.6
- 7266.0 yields 38.5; 77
